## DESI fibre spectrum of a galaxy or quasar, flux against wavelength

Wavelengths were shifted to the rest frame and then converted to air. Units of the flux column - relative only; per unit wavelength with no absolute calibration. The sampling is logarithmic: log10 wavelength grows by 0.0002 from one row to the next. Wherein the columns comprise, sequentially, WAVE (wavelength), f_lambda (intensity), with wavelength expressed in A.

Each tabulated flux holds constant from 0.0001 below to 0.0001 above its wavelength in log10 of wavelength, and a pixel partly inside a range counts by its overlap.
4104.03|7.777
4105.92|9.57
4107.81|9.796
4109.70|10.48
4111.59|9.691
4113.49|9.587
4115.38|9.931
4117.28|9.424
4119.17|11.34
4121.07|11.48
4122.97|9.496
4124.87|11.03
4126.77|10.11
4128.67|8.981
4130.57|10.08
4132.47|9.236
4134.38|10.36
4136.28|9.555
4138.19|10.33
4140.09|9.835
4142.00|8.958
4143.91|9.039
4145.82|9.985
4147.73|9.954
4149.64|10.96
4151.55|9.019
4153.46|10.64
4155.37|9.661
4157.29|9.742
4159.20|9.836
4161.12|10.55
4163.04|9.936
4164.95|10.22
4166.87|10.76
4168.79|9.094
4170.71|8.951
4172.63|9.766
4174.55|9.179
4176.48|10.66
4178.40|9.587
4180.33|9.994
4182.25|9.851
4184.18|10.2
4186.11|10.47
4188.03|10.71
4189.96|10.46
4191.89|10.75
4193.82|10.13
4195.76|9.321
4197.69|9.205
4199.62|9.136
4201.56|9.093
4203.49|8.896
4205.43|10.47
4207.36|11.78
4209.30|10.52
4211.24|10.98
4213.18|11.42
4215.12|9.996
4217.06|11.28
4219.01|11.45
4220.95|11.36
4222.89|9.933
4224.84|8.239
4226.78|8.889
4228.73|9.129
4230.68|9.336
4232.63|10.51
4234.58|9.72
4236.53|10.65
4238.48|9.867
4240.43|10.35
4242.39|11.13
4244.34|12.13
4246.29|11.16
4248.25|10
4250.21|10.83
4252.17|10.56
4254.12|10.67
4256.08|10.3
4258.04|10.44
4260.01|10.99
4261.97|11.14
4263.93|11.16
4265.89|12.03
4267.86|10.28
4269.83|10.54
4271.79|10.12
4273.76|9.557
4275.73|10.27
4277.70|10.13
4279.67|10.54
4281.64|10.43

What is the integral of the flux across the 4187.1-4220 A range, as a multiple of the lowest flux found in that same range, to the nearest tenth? 38.2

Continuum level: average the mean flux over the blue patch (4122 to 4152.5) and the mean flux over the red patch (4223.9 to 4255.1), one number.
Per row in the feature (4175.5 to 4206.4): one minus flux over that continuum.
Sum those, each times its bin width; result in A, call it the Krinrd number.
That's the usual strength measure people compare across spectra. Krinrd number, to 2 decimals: 0.22 A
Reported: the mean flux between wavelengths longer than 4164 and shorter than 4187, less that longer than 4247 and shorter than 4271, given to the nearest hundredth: -0.85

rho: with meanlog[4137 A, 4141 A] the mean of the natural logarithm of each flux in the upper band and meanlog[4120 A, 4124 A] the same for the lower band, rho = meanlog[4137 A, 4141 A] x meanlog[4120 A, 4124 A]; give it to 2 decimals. 5.42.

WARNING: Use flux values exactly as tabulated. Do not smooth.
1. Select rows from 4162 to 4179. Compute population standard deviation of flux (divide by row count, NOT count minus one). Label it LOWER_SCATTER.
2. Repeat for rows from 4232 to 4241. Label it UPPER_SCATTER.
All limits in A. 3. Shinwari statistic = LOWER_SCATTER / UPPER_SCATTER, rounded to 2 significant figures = 1.7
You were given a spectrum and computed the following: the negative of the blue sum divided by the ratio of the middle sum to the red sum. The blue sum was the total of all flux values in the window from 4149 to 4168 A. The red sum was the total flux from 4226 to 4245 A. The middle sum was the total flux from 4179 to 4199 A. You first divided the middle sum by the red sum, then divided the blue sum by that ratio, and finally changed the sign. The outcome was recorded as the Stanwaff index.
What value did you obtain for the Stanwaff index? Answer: -102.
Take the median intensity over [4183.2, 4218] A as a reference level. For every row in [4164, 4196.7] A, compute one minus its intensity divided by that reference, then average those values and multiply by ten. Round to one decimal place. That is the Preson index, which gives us 0.4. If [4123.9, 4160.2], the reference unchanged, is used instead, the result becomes 0.6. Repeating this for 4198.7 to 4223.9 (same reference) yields 0.0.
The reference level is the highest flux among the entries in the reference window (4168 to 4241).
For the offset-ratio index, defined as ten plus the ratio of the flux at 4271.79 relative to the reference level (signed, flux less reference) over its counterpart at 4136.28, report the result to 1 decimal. 10.7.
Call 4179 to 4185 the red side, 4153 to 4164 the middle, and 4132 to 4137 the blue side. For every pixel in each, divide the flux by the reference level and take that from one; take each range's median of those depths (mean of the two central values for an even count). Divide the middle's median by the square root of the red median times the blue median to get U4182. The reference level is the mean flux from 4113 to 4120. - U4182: 0.9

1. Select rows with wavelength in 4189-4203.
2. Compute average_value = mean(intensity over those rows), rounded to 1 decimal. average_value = 9.7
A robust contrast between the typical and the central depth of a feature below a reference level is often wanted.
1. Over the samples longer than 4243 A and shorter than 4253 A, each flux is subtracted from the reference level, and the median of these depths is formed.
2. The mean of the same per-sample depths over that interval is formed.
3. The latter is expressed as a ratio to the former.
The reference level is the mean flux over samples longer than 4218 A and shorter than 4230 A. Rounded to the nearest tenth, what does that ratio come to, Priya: 1.1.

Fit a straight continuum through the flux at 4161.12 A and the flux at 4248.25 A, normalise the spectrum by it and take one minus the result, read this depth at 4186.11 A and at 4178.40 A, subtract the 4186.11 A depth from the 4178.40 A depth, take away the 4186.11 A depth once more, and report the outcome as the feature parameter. 0.10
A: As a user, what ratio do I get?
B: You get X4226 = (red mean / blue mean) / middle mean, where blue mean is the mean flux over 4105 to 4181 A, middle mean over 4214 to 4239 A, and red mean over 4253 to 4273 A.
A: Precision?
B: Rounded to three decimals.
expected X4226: 0.108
